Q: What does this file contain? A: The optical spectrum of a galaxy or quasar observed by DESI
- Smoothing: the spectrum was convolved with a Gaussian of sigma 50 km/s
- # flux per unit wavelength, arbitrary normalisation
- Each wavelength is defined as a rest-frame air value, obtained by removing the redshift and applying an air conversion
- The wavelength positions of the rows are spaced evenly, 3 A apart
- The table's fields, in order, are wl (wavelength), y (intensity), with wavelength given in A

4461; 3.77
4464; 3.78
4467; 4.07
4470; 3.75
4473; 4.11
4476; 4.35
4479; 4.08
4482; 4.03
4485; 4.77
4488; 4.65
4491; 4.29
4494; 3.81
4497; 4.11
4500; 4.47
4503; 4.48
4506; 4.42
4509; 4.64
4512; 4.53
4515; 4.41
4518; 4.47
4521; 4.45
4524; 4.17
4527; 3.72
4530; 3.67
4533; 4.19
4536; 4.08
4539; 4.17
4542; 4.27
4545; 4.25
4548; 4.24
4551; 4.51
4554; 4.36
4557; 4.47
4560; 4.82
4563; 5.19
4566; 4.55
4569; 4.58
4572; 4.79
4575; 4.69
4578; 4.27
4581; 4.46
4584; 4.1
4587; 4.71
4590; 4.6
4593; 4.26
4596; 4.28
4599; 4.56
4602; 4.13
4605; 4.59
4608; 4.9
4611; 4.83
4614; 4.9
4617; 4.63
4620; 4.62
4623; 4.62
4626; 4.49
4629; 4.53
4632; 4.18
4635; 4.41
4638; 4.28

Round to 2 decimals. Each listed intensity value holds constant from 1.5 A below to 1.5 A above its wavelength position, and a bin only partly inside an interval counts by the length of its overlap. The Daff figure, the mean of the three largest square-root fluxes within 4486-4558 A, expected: 2.15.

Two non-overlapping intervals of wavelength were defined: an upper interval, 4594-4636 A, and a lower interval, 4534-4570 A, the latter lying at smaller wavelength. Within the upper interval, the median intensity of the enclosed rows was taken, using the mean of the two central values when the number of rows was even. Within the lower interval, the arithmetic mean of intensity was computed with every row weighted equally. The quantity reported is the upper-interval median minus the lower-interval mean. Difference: 0.12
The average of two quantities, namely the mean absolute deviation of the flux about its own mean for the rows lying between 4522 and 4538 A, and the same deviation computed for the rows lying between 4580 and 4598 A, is 0.203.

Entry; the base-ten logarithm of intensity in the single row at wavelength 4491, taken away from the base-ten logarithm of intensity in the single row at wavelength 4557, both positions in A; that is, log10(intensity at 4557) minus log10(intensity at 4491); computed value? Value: 0.02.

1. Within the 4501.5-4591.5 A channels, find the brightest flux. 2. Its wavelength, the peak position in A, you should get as 4563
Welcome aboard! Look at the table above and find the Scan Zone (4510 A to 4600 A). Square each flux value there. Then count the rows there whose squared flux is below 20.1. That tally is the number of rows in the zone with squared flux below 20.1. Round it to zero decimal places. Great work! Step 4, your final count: 19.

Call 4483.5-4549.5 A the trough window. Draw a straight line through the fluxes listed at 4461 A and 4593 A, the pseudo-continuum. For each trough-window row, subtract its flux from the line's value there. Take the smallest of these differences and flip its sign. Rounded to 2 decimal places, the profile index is 0.91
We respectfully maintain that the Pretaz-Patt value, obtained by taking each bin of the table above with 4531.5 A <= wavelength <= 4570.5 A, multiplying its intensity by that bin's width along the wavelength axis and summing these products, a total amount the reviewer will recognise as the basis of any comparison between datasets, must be 173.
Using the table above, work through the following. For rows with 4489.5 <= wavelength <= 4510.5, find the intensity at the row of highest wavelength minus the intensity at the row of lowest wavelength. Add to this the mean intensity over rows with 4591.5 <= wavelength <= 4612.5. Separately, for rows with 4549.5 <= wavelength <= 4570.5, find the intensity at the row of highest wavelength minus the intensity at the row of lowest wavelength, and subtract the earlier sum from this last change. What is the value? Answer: -4.79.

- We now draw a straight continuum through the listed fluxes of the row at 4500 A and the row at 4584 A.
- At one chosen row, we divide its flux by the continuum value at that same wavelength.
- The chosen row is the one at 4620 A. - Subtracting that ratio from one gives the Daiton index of -0.17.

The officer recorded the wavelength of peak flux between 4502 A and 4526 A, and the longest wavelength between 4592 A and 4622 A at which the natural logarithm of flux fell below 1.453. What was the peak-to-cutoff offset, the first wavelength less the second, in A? -93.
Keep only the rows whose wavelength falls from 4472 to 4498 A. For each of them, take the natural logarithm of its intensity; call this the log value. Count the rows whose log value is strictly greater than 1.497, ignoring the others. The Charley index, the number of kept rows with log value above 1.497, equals 2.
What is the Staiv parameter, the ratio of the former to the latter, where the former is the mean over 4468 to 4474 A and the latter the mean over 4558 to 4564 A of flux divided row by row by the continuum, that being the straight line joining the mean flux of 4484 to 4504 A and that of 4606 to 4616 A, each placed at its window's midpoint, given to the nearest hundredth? 0.86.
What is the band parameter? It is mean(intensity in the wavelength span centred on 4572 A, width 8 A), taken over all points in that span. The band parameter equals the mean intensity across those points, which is 4.69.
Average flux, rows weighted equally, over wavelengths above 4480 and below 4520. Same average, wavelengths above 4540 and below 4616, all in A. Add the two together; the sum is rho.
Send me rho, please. 8.92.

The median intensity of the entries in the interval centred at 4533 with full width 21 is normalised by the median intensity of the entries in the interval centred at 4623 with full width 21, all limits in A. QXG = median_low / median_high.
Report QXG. 0.90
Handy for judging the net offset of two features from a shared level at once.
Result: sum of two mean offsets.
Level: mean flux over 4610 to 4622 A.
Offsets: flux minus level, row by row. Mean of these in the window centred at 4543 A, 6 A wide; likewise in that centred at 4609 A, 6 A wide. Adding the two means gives -0.4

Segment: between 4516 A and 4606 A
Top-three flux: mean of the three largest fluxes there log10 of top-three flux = 0.693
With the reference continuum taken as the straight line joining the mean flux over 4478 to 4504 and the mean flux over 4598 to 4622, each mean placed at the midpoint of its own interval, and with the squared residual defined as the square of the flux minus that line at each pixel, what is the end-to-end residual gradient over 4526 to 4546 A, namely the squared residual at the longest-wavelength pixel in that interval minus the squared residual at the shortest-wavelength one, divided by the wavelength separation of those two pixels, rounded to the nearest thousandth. -0.024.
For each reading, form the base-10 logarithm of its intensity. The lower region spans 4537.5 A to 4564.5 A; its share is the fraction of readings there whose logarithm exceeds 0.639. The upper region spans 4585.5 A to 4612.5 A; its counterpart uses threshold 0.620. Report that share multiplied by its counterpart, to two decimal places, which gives 0.49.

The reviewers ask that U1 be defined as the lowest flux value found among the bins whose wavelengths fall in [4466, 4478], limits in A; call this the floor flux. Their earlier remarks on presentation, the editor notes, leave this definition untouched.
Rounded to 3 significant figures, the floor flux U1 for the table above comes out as 3.75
